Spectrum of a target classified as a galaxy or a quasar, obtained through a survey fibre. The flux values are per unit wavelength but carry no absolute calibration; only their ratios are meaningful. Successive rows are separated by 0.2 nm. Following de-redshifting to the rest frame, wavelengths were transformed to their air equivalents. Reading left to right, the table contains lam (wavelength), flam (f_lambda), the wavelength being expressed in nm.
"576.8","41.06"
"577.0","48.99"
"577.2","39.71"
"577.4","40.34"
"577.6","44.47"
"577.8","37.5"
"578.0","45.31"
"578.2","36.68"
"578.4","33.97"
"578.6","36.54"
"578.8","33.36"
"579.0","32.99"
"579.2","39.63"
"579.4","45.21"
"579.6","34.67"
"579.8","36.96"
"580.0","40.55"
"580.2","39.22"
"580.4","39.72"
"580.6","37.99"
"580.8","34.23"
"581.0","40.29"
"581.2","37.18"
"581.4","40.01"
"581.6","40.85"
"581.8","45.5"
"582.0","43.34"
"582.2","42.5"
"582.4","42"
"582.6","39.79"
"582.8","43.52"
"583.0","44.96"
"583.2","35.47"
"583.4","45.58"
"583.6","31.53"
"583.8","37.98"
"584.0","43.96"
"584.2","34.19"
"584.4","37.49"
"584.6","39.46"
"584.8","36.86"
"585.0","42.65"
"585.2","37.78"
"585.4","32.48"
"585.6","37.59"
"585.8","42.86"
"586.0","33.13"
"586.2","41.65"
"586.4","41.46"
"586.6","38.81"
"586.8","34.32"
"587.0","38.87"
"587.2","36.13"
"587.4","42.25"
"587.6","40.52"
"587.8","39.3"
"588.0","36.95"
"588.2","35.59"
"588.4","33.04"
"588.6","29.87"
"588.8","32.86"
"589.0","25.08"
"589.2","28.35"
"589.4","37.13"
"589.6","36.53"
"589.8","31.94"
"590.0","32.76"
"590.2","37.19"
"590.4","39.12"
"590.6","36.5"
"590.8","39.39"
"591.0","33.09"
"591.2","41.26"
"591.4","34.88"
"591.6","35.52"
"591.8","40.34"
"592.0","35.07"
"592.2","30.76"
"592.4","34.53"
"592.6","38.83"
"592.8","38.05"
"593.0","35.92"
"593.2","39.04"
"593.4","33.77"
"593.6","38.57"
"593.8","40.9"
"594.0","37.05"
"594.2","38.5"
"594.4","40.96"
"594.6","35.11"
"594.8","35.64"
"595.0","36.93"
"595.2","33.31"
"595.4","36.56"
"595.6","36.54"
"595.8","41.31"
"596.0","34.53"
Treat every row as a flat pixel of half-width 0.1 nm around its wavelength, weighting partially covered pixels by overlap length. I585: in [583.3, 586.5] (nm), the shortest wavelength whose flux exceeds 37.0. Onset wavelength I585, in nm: 583.4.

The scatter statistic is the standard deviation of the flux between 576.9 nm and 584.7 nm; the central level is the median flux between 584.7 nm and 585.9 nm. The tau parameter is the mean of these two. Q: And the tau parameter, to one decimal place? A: 20.9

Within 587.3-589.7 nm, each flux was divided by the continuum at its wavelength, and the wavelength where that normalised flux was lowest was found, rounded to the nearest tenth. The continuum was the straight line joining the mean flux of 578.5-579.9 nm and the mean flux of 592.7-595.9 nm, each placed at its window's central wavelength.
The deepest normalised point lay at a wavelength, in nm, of 589.0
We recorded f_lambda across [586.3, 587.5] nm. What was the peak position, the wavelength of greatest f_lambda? 587.4 nm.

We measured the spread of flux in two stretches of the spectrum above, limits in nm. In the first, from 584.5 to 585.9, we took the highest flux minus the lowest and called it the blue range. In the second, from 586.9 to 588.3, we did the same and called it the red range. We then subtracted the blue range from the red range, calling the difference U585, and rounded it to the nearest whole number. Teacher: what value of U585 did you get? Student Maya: -4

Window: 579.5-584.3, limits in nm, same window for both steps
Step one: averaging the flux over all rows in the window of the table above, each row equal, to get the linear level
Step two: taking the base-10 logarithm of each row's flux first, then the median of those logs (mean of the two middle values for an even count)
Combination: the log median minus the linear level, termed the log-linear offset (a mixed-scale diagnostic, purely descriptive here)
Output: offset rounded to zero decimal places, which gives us -38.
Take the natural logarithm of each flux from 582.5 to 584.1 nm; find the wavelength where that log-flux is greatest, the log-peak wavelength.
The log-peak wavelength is 583.4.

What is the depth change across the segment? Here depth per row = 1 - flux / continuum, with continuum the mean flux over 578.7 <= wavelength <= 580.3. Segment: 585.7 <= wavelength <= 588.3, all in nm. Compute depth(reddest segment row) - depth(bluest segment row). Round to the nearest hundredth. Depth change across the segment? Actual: 0.19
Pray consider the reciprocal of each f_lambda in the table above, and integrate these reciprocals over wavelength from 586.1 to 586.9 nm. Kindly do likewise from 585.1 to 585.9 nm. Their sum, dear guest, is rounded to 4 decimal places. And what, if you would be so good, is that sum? 0.0420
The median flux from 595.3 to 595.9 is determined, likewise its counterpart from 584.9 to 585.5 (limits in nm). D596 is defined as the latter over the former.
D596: 1.03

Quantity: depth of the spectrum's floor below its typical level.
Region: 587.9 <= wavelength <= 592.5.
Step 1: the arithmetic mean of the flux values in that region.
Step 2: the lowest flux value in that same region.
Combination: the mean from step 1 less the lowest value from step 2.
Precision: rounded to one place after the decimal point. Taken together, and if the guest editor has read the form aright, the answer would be 9.6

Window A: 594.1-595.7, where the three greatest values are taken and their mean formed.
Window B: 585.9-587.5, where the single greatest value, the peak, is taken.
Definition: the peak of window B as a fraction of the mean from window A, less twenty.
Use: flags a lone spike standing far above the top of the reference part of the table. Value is -18.9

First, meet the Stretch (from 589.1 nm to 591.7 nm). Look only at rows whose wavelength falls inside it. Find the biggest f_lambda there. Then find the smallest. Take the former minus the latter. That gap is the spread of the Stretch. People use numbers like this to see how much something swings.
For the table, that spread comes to 12.9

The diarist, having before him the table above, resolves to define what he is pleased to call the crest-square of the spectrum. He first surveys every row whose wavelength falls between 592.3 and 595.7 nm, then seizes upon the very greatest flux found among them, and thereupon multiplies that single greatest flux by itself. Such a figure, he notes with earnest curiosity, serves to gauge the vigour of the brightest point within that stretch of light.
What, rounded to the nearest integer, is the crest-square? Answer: 1678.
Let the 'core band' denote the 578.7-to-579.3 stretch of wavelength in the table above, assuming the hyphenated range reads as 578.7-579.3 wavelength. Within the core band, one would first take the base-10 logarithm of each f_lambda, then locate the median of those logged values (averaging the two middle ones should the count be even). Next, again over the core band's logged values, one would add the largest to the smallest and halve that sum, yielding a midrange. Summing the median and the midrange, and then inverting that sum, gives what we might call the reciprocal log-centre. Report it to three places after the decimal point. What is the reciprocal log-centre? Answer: 0.325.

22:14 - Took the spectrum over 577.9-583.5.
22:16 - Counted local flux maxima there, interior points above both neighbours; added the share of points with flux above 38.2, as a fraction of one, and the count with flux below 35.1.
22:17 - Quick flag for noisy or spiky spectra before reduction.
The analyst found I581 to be 13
